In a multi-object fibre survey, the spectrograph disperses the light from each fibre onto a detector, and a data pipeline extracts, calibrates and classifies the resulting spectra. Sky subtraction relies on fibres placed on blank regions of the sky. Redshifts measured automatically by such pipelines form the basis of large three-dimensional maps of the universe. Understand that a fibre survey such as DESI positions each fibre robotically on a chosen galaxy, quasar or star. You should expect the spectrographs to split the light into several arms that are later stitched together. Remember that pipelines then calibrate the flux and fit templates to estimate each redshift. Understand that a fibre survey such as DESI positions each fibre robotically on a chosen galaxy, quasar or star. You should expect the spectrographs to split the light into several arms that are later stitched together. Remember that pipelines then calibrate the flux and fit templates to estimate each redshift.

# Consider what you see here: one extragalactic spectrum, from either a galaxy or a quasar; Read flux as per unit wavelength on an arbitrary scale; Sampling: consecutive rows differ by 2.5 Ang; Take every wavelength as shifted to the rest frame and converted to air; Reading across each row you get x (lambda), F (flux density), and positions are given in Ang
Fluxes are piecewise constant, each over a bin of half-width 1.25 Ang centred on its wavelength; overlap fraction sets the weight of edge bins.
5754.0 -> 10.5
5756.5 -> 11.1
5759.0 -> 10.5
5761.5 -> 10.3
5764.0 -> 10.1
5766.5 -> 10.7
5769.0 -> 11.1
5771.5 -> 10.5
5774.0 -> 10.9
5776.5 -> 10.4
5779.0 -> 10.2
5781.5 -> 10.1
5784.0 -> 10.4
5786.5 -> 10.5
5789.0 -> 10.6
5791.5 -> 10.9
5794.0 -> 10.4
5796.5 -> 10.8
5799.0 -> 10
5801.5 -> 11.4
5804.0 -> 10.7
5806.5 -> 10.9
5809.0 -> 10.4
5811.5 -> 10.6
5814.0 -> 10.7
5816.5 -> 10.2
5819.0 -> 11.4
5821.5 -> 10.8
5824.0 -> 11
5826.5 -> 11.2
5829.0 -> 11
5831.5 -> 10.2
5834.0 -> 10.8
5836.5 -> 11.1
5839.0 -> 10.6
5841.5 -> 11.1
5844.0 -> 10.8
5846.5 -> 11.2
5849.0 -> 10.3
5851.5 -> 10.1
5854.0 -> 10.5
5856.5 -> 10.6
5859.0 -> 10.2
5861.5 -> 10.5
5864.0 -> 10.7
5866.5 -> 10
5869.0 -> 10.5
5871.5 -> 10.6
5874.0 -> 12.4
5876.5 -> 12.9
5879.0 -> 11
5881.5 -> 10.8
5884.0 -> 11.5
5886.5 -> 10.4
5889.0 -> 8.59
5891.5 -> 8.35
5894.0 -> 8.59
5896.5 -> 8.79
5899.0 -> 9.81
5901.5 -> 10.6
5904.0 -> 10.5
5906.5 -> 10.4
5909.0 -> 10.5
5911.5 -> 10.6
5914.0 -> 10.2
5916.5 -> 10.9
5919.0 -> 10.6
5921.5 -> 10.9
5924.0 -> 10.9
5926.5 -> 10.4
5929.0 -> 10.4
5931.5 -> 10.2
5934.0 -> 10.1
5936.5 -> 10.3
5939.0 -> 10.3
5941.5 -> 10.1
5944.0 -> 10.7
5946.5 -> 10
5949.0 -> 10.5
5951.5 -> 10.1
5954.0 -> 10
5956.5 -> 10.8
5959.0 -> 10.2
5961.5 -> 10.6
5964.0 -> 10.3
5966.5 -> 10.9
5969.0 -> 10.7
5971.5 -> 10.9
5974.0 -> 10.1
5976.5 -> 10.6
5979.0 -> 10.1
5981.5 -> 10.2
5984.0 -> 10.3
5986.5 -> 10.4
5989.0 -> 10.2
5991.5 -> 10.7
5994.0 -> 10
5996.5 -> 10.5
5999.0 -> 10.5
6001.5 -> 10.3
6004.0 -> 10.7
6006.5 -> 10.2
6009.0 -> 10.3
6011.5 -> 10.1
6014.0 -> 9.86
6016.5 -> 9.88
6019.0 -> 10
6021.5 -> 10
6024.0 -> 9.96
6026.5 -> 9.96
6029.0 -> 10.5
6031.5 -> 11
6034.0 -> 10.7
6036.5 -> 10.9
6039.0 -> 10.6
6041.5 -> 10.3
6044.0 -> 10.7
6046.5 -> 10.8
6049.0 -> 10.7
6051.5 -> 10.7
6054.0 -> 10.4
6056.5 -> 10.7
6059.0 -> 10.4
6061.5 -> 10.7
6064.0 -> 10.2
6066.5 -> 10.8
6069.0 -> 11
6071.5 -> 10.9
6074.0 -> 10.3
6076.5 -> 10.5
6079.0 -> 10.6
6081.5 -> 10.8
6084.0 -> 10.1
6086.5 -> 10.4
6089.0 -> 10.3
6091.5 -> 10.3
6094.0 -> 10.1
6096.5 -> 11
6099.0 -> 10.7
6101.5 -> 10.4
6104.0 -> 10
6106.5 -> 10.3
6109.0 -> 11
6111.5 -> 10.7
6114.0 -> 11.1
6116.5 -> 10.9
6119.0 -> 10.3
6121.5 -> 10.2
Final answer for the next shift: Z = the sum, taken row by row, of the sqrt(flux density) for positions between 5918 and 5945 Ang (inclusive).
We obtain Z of 36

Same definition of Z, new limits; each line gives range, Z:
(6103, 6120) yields 23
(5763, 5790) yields 36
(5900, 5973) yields 94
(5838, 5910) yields 94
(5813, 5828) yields 20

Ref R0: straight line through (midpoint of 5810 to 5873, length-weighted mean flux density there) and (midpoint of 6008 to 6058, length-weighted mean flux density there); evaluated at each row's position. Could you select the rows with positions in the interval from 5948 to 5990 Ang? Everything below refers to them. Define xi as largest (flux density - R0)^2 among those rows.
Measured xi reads 0.27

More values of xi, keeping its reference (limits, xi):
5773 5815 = 0.54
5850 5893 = 5.18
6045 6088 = 0.42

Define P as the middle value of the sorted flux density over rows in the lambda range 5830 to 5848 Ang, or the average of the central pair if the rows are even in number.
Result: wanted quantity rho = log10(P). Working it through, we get 1.03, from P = 10.8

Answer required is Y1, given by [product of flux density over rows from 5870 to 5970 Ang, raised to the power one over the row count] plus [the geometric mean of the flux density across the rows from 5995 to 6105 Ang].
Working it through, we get 20.8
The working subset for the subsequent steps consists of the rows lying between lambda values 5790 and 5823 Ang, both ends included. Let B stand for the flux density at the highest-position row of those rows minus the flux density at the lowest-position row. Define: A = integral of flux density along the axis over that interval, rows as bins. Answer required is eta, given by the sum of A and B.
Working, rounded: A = 353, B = -0.10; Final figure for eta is 353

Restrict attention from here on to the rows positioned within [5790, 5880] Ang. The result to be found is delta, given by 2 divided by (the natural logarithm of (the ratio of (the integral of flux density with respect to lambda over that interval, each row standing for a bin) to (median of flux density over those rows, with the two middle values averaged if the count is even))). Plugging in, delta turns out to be 0.44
